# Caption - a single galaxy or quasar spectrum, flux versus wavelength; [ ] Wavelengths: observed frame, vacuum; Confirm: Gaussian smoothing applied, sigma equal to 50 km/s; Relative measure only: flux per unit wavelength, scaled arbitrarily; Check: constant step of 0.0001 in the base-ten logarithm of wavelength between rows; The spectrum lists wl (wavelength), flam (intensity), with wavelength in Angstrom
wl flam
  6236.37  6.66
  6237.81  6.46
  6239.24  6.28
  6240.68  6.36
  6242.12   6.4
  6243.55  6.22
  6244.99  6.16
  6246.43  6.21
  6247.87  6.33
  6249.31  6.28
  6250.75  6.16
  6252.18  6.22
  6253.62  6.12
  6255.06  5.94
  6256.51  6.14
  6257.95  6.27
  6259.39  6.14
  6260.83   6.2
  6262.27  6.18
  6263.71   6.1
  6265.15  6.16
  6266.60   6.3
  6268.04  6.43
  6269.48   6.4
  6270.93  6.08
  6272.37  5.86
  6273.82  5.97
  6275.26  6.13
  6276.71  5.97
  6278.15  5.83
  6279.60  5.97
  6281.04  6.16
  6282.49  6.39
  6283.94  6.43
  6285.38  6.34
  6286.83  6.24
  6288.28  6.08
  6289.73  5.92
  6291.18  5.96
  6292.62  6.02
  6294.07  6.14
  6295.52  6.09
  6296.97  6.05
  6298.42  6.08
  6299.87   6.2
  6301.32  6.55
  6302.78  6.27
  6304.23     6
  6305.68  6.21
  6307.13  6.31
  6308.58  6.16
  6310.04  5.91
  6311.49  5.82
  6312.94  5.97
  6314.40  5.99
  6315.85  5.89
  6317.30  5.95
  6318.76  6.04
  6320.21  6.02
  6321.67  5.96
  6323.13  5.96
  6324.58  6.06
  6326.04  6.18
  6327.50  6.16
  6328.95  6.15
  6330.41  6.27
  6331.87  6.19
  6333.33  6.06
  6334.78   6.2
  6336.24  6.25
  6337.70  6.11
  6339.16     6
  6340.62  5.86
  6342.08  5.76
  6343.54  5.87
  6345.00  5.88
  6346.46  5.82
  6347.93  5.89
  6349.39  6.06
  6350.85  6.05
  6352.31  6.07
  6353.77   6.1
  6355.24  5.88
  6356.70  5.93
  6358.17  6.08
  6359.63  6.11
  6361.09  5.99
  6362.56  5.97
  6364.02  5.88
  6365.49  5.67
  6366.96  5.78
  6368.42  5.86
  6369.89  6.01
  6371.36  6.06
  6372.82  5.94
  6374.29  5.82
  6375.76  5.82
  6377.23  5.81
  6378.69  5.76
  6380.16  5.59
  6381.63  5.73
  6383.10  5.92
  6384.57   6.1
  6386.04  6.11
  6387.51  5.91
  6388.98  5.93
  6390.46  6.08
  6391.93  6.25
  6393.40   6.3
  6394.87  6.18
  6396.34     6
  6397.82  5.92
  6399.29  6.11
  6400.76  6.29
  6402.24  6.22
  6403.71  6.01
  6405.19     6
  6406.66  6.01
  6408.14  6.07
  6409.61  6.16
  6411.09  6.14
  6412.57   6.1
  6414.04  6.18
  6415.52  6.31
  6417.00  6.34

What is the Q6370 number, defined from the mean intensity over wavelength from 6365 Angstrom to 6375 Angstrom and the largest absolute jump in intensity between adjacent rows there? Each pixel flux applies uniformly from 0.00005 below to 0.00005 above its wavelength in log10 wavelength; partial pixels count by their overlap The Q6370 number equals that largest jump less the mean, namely -5.73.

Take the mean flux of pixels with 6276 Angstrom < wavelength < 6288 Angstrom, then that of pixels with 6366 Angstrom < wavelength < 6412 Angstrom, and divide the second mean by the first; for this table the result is 0.972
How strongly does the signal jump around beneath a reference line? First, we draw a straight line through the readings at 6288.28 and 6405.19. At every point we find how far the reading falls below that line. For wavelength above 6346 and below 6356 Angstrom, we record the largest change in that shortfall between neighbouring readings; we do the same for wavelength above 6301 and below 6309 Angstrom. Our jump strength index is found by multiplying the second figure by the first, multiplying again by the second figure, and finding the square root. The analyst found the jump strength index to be 0.13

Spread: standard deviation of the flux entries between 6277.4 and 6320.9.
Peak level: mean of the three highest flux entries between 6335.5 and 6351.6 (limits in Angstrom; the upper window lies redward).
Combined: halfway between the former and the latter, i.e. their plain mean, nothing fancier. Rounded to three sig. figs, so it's 3.16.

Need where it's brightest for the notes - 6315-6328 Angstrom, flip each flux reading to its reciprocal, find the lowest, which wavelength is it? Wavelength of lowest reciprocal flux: 6326.04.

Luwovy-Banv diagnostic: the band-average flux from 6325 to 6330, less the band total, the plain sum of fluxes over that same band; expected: -12.3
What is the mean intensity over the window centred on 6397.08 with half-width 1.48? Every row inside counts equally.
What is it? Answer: 5.96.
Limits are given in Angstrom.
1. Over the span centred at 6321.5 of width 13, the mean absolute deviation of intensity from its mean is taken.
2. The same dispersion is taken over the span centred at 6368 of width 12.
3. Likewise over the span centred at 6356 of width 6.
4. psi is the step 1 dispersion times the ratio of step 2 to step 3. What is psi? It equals 0.081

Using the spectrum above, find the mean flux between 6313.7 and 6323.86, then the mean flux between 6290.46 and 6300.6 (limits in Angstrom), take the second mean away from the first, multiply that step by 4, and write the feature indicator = -0.42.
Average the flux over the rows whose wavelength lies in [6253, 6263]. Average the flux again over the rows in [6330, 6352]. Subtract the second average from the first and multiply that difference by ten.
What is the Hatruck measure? 1.2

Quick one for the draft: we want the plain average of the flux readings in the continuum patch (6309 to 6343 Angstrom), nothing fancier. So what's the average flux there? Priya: 6.03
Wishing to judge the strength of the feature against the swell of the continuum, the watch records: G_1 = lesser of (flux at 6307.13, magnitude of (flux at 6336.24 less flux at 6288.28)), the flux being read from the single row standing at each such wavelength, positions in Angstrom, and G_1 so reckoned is 0.170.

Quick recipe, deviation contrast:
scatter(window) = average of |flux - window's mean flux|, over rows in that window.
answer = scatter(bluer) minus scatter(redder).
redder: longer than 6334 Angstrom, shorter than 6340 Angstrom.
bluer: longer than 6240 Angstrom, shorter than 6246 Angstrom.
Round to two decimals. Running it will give 0.01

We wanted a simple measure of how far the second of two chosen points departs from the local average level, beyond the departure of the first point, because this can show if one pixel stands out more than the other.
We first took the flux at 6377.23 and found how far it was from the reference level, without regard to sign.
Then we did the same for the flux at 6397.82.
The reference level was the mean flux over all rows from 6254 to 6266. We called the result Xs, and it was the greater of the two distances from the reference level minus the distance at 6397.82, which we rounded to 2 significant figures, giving 0.11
